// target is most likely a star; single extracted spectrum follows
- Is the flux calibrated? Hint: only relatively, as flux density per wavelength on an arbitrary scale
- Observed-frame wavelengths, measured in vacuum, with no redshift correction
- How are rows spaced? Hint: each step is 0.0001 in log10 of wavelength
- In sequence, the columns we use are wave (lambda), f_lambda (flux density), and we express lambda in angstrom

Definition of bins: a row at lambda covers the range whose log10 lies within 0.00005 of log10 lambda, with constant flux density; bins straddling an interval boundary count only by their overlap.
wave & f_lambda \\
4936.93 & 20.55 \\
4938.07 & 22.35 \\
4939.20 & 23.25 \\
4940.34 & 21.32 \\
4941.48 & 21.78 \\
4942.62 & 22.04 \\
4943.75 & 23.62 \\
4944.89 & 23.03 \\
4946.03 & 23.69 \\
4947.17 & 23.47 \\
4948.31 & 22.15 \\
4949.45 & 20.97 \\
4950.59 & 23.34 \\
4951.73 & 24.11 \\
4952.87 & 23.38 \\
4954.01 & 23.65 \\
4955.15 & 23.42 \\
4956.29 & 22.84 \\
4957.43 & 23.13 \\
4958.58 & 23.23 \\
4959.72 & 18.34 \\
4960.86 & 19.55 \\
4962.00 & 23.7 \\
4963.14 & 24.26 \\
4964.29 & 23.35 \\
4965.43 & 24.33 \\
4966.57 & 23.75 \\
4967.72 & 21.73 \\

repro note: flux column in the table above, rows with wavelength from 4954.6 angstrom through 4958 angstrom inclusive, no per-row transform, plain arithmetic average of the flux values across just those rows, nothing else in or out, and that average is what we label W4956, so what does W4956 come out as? 23.1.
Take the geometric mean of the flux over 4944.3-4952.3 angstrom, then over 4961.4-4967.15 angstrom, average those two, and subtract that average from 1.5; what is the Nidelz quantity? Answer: -21.9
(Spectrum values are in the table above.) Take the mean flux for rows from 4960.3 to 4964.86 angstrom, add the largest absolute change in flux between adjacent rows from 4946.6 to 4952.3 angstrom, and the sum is 25.1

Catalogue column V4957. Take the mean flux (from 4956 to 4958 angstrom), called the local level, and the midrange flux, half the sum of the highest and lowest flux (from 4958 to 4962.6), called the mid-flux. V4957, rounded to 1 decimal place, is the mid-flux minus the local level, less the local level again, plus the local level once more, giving -2.0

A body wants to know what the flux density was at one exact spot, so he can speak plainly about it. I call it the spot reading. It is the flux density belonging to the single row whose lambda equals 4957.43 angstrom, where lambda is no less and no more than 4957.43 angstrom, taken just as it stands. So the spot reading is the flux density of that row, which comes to 23.13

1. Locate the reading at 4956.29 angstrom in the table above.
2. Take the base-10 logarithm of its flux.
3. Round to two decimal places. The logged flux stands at 1.36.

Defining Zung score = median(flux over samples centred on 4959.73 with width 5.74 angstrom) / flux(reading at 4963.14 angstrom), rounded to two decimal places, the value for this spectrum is 0.95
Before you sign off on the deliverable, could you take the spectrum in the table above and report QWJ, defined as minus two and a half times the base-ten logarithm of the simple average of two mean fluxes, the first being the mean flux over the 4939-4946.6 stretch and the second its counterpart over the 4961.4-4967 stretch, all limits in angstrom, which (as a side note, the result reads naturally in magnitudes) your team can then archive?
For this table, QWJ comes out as -3.417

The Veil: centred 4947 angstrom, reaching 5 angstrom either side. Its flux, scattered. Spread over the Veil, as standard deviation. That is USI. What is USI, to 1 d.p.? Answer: 1.0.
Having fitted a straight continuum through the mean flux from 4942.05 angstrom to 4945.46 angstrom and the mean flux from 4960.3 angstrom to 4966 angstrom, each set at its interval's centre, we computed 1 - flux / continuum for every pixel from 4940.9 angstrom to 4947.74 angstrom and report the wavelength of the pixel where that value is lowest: 4946.03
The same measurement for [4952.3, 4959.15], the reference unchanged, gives 4954.01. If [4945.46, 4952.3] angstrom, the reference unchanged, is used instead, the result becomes 4951.73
